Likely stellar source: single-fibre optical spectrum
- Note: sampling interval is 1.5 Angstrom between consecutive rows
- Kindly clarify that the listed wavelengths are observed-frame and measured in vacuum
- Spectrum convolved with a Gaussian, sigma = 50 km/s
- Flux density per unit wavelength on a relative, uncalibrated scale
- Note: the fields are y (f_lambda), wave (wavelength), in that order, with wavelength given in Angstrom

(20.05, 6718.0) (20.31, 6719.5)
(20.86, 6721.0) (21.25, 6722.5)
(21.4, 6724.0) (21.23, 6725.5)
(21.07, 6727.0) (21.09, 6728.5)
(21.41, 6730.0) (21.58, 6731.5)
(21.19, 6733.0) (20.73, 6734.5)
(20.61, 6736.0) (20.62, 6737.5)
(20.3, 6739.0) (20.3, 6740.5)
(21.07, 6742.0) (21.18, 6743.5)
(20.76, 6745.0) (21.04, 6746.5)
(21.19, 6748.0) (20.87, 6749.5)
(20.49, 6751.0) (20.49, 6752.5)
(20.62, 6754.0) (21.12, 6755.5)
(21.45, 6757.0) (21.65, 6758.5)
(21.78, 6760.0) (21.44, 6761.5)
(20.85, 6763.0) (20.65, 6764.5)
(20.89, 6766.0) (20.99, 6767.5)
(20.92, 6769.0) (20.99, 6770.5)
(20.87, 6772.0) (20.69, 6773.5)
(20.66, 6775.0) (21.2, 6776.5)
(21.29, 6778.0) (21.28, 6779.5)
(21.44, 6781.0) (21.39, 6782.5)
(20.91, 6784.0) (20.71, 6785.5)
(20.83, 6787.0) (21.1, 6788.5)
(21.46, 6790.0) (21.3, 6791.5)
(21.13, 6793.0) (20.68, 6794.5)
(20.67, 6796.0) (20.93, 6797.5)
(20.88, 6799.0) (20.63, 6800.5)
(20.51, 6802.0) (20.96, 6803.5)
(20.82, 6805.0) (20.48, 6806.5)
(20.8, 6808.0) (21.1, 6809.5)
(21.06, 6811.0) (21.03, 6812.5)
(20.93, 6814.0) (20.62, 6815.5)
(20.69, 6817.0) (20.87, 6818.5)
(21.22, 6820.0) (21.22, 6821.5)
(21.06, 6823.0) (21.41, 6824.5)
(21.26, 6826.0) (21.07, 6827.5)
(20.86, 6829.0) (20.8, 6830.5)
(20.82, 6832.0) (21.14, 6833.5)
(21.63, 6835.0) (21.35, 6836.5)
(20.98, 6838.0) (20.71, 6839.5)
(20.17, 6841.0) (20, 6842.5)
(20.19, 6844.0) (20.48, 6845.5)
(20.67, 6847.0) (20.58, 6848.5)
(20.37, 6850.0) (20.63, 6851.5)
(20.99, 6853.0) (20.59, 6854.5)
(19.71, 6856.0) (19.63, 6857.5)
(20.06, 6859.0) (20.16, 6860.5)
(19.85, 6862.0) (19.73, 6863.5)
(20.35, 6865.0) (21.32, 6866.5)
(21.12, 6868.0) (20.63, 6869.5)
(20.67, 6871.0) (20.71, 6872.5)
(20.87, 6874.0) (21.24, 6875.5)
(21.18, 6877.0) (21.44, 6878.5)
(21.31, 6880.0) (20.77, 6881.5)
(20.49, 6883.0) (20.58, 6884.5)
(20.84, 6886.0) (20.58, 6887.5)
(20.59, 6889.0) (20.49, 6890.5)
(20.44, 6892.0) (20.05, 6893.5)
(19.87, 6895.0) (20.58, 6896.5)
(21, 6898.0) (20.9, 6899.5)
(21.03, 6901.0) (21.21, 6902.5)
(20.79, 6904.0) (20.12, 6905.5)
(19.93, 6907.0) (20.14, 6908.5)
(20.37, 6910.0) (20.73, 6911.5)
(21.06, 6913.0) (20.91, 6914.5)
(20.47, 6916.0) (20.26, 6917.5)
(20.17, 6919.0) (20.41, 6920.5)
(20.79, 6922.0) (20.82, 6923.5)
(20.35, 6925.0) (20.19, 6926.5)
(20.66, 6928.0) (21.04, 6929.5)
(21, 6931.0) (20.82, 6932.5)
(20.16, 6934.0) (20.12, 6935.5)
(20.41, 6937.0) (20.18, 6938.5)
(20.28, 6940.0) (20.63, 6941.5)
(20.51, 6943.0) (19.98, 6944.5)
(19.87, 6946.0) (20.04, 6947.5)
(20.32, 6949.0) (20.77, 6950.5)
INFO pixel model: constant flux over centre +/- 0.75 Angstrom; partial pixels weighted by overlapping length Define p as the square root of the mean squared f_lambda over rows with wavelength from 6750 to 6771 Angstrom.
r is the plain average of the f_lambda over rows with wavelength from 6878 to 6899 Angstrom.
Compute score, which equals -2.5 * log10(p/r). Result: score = -0.02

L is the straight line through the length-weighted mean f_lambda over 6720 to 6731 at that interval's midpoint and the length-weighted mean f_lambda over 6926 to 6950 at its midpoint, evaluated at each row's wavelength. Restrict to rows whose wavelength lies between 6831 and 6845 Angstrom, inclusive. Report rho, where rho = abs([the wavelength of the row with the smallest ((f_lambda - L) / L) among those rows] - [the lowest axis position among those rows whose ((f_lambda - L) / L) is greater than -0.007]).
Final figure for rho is 10.5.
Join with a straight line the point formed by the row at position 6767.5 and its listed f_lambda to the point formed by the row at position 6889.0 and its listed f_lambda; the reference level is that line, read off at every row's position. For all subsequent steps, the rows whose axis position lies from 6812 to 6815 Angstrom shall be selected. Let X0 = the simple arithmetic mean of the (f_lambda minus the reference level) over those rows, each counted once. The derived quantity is 0.14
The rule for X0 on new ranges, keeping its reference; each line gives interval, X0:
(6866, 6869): 0.56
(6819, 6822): 0.41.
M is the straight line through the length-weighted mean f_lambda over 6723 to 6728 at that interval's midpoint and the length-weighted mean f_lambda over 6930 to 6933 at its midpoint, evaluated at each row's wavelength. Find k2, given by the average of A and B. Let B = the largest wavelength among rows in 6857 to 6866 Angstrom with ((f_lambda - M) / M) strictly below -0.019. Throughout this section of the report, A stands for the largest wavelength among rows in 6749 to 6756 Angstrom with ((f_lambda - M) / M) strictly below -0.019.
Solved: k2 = 6809.5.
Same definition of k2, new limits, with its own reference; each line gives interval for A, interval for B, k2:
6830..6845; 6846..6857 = 6850.0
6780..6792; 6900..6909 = 6847.0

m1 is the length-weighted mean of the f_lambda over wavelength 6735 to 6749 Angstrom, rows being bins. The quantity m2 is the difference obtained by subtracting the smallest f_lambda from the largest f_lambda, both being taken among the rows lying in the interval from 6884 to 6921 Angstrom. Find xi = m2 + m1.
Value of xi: 22.1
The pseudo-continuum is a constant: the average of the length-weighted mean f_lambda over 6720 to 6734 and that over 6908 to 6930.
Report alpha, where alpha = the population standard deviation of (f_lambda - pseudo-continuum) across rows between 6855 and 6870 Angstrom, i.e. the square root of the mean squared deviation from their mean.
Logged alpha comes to 0.57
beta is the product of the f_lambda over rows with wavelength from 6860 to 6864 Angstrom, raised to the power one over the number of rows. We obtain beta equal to 19.9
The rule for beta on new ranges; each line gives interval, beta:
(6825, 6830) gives 21.1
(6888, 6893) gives 20.5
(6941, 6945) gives 20.4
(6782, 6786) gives 21.0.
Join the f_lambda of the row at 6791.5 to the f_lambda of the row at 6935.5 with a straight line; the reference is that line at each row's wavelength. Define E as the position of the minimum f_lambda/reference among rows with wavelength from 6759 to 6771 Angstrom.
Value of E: 6764.5 Angstrom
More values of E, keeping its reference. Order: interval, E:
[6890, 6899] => 6895.0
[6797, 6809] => 6802.0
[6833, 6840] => 6839.5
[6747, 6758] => 6751.0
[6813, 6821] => 6815.5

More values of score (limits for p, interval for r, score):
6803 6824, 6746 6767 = 0.01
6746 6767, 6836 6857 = -0.03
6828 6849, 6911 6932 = -0.01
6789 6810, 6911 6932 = -0.01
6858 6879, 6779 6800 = 0.02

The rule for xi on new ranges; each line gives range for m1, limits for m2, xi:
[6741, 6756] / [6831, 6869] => 22.9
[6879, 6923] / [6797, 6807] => 21.1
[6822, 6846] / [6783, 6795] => 21.7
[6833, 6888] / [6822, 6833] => 21.2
